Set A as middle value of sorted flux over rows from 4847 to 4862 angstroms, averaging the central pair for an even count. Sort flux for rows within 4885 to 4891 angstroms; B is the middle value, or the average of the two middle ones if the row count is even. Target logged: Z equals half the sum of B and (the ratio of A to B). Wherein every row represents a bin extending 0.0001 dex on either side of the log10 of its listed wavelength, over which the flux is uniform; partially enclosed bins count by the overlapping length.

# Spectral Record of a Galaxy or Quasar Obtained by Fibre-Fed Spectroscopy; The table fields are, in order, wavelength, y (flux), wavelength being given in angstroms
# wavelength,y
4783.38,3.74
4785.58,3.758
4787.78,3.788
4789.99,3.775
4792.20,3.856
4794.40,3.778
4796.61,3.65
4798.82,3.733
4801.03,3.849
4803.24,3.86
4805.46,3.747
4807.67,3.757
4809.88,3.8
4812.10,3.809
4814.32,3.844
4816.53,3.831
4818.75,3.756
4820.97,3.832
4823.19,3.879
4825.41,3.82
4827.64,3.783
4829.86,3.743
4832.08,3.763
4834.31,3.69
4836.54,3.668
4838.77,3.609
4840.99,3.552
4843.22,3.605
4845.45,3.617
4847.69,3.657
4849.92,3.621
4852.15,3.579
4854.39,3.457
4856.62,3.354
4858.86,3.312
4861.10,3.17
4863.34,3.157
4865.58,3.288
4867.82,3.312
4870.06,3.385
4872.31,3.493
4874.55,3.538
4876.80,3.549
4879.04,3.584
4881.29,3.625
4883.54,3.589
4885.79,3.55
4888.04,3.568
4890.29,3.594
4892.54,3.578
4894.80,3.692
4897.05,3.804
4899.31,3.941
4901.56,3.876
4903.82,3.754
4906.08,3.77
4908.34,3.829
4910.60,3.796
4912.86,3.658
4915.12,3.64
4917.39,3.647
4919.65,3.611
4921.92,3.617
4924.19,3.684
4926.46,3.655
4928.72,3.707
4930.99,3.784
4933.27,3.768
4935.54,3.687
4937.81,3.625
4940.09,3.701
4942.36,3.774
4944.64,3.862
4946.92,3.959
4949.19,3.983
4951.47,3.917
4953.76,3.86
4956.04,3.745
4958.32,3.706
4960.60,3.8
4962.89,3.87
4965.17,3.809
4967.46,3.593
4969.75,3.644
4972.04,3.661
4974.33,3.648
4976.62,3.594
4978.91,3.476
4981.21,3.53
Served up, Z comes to 2.27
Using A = 3.5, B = 3.57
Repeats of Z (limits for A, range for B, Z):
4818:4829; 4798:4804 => 2.42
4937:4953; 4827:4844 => 2.36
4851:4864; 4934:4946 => 2.30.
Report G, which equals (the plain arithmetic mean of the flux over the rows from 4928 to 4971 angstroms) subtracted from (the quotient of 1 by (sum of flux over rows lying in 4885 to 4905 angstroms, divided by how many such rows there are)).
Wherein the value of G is -3.509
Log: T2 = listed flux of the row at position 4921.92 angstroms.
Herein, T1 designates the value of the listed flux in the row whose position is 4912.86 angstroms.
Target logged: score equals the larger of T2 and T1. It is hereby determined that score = 3.66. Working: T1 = 3.658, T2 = 3.617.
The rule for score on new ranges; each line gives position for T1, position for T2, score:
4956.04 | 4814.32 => 3.84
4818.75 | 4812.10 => 3.81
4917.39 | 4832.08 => 3.76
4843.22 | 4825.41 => 3.82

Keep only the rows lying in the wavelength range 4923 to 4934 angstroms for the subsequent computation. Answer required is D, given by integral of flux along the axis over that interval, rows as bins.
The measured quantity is 41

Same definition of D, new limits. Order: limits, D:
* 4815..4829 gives 53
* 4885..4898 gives 47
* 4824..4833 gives 34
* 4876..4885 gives 32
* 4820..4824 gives 15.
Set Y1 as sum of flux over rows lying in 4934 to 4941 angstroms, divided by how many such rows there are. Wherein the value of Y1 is 3.67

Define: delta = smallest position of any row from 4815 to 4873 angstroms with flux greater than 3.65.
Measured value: 4816.53 angstroms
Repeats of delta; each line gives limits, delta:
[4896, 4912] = 4897.05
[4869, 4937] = 4894.80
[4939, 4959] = 4940.09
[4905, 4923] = 4906.08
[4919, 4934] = 4924.19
